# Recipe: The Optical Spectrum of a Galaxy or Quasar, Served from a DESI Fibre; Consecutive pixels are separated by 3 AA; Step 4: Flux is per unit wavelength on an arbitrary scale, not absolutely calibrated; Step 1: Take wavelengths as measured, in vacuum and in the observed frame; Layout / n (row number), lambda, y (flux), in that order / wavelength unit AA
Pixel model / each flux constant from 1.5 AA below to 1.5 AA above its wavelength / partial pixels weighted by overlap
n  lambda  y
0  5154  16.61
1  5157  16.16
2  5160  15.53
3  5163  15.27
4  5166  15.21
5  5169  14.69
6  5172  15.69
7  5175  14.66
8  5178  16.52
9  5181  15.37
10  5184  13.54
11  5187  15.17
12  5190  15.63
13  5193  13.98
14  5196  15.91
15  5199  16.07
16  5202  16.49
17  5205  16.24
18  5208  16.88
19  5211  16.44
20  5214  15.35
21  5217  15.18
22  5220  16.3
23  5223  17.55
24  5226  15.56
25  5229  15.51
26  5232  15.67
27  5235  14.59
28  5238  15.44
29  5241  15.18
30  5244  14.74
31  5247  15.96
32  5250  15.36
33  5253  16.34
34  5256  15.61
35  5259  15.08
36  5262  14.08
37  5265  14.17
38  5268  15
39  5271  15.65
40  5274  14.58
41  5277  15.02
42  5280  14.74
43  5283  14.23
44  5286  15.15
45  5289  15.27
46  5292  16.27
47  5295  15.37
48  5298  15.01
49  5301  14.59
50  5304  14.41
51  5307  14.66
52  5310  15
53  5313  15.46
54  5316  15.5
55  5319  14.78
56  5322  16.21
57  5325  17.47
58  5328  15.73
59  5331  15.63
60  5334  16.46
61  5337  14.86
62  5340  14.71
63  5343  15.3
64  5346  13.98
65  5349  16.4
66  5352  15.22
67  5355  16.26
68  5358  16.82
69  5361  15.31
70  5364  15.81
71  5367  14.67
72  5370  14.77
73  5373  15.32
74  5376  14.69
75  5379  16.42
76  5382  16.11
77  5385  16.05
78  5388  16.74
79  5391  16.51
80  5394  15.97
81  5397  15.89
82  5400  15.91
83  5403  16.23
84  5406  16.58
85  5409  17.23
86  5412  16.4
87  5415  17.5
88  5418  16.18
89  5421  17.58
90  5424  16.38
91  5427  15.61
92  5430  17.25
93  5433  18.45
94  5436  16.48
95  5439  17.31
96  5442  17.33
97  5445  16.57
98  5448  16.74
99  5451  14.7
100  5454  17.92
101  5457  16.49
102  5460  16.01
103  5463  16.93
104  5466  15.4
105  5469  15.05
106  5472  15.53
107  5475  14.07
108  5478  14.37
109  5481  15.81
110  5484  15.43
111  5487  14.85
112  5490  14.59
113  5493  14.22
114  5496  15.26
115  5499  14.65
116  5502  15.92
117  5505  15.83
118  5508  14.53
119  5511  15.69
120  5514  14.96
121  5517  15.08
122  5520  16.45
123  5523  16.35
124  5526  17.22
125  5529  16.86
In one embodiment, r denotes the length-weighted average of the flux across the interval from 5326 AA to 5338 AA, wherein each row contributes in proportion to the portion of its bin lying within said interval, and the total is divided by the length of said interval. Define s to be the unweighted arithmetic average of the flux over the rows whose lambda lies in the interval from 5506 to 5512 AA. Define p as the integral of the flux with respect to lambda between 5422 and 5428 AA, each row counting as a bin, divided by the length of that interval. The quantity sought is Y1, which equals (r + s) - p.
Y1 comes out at 14.7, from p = 16.2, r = 15.8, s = 15.1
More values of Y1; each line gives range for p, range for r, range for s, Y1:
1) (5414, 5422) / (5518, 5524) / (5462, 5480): 14.5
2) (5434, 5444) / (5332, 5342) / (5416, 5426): 15.0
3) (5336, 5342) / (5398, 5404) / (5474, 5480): 15.4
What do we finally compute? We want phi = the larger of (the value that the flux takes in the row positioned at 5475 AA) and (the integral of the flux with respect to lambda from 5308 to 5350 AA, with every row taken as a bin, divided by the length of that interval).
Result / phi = 15.5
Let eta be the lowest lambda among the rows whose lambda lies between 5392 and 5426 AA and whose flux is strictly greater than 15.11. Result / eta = 5394 AA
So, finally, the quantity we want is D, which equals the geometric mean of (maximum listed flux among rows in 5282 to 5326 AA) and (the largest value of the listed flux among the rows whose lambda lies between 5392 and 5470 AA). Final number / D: 18.0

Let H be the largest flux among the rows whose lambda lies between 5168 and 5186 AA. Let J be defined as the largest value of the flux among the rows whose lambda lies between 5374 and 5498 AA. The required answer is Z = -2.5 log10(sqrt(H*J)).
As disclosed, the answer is -3.11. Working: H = 16.52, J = 18.45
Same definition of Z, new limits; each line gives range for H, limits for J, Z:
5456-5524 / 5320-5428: -3.09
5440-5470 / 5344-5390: -3.10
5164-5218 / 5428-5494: -3.12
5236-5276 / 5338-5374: -3.05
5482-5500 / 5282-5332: -3.04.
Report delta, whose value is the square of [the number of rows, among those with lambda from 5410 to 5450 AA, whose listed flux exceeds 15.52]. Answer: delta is 169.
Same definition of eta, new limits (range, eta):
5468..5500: 5472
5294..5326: 5295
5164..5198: 5166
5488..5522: 5496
